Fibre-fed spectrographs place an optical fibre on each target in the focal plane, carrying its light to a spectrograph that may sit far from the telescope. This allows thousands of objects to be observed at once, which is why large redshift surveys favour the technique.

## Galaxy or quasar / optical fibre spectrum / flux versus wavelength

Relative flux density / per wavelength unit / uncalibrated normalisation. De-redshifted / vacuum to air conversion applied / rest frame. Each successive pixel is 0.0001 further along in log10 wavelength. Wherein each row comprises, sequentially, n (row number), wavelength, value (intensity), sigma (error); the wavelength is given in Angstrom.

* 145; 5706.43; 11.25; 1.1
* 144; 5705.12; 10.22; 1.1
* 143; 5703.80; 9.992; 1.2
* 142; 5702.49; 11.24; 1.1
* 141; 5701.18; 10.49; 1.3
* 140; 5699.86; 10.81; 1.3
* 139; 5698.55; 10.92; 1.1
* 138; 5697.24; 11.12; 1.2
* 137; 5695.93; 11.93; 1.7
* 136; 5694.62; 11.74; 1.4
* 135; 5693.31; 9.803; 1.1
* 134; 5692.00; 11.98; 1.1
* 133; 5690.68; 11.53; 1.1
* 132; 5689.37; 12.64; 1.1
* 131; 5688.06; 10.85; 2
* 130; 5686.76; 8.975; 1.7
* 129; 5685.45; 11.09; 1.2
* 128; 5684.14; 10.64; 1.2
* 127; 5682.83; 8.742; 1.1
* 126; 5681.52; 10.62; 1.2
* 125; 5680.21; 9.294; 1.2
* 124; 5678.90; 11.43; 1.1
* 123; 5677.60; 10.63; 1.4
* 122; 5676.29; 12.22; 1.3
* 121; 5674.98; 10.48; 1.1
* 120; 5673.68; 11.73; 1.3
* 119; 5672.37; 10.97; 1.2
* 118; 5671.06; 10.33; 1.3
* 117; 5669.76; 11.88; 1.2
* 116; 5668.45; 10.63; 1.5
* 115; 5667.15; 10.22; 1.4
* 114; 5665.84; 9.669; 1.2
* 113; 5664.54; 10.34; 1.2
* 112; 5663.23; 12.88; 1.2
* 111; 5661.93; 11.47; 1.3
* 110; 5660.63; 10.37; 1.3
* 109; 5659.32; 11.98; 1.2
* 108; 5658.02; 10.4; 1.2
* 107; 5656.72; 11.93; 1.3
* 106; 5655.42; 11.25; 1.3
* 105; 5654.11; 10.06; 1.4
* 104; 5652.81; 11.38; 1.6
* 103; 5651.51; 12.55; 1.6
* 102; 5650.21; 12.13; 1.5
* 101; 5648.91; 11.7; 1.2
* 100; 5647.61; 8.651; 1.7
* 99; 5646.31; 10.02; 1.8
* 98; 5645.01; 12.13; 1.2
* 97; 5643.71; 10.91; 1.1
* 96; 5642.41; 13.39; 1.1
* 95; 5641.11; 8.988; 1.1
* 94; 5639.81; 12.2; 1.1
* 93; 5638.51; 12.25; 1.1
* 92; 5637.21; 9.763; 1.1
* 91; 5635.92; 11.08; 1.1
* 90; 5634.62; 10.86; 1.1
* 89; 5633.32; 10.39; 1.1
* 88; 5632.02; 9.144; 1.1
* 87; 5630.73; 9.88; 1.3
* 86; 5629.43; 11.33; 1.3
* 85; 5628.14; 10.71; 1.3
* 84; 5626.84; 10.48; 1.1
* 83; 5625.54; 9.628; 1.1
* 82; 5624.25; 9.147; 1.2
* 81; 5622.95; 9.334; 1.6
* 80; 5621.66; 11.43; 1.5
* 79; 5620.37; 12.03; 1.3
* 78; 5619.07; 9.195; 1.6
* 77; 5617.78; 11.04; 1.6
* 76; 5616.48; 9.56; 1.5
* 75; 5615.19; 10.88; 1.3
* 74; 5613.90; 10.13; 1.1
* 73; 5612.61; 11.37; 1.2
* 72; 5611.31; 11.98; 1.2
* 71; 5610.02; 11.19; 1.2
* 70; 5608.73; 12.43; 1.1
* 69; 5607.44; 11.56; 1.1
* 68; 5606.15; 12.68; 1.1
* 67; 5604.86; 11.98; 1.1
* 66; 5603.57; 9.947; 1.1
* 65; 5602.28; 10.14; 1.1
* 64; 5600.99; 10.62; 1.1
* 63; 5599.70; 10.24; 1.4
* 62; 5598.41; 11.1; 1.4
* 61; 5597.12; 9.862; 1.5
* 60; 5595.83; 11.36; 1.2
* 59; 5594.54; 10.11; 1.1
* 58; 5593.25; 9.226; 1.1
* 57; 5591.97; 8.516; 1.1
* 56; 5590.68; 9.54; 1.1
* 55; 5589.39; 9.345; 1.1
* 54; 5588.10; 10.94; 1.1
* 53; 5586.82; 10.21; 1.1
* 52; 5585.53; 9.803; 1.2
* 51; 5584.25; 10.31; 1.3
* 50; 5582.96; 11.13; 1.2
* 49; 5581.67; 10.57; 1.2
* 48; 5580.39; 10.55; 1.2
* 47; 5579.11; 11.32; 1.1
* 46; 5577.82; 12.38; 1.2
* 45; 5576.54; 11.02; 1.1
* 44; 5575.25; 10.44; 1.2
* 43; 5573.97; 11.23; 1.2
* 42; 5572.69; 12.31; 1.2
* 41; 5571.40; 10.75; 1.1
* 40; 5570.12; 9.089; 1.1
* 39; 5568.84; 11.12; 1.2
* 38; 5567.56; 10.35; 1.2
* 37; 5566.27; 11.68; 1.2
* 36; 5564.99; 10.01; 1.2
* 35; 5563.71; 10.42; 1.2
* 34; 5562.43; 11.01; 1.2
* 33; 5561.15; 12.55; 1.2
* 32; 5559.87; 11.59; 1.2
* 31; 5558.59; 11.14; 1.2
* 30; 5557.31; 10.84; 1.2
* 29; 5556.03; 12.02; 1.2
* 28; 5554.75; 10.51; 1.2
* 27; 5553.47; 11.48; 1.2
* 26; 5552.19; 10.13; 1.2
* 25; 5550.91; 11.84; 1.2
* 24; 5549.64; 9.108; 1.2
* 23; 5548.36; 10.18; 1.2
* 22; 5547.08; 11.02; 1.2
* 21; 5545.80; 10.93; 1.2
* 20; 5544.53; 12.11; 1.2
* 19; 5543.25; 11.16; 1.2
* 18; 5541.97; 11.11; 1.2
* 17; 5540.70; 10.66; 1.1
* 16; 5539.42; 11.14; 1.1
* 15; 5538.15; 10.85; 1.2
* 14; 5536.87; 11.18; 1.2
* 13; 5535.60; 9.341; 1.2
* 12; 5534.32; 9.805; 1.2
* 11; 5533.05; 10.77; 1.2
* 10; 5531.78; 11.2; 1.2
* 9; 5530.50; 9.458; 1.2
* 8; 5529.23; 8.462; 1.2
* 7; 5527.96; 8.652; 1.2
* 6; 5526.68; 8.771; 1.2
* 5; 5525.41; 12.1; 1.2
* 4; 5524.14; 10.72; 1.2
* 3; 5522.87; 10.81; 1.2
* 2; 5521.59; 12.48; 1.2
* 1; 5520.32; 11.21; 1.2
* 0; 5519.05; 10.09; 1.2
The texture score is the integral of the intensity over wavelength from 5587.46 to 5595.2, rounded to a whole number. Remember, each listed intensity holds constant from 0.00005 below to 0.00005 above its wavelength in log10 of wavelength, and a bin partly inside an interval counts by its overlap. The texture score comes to 74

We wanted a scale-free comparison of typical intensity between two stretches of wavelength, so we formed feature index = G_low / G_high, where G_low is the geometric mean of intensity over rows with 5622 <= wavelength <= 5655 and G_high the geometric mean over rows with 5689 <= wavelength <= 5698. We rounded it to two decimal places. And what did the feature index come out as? 0.93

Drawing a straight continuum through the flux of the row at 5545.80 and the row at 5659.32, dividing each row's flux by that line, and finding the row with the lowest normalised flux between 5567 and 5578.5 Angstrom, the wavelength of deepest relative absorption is 5570.12 Angstrom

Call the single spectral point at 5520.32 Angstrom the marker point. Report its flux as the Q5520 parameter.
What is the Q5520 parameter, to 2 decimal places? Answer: 11.21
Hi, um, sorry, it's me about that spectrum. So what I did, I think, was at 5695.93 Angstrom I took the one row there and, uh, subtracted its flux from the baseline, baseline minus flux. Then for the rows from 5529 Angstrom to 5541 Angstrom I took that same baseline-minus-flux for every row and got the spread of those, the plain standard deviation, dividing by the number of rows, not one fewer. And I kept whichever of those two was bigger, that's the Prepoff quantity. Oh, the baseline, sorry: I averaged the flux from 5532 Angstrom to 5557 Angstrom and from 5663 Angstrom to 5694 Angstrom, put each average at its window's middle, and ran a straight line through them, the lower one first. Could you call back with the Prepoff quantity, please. 0.91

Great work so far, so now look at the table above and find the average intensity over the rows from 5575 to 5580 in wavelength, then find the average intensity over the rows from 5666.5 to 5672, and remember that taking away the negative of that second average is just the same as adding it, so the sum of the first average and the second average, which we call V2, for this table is 22.1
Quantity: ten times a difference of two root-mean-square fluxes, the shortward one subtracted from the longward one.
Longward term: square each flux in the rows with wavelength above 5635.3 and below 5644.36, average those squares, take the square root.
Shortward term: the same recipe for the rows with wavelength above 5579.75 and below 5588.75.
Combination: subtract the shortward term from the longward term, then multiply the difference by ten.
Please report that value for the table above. 8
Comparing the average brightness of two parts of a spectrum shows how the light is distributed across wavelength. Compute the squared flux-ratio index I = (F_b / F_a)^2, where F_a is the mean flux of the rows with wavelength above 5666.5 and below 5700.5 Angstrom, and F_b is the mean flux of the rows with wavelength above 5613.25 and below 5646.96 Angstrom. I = 0.95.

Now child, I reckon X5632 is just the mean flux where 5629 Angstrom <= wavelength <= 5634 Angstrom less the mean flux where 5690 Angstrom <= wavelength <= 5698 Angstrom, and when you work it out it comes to -1.2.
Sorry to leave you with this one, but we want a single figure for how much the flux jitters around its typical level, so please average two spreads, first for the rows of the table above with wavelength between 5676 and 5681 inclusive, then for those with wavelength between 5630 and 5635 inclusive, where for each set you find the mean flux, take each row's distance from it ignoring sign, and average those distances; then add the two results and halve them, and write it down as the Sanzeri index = 0.74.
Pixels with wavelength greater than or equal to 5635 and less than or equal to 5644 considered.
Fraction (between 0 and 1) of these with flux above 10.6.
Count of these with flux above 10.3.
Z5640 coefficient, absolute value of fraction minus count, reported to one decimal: 4.3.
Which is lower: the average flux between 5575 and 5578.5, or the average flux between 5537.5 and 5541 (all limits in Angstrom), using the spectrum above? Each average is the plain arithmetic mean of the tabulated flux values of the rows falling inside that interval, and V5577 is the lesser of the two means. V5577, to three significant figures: 10.9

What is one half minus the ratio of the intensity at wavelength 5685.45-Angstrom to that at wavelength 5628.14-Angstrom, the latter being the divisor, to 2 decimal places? -0.54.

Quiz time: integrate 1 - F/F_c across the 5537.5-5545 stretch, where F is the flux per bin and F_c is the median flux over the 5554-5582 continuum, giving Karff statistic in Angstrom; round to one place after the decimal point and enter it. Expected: -0.1 Angstrom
